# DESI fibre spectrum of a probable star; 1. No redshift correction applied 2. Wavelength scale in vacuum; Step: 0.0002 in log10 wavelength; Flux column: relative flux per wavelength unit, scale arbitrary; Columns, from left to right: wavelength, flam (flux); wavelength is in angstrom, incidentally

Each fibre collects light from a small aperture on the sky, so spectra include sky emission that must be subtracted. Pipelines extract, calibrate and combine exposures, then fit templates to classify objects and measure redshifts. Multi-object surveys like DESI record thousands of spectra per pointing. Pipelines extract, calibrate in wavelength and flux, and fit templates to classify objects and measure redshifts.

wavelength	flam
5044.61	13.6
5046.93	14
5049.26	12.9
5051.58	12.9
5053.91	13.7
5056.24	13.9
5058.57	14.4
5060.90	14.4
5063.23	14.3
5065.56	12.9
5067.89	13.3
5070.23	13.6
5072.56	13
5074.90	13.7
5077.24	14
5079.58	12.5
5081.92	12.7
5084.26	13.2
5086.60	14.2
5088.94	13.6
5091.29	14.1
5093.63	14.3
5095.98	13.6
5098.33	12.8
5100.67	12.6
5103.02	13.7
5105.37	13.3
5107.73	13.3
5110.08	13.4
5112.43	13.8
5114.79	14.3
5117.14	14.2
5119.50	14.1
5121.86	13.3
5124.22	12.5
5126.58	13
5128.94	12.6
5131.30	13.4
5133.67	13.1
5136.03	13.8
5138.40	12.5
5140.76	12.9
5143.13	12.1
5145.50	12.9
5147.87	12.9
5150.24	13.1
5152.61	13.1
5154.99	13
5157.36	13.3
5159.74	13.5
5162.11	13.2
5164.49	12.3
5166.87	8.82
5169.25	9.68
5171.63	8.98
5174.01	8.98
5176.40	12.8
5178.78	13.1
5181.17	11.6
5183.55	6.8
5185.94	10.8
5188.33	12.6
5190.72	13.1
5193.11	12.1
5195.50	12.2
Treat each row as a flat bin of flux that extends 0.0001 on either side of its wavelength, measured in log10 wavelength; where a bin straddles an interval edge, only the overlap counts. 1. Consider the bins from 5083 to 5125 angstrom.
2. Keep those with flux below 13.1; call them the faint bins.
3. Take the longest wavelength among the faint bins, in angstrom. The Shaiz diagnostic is 5124.22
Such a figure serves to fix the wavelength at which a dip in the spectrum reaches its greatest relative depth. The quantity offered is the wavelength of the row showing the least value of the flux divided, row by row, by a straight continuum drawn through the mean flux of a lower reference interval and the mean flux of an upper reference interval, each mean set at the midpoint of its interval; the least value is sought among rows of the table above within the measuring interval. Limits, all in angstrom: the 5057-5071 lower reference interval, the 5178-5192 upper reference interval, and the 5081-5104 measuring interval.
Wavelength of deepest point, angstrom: 5081.92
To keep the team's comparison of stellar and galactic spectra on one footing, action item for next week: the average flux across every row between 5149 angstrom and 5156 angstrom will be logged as 13.1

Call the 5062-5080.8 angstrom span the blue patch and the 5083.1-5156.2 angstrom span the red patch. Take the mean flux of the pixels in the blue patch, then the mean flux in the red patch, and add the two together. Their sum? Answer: 26.7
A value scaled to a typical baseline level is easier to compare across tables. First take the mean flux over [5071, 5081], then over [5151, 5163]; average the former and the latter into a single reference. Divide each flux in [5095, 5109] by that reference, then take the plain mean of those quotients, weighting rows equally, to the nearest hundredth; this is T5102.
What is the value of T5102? 1.00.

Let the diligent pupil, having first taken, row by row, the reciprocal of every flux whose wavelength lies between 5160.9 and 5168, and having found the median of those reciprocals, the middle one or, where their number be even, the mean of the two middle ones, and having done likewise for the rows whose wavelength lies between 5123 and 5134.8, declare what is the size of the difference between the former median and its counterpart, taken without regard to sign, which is 0.0044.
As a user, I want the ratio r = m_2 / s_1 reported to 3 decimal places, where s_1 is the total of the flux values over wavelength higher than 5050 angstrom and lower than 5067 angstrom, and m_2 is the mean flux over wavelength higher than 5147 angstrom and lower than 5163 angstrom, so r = 0.136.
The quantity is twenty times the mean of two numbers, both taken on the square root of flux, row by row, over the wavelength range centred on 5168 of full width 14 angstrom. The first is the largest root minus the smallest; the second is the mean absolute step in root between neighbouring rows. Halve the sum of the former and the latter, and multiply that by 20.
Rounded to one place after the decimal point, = 8.5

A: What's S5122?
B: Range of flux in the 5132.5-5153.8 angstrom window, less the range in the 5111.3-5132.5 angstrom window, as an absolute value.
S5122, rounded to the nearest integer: 0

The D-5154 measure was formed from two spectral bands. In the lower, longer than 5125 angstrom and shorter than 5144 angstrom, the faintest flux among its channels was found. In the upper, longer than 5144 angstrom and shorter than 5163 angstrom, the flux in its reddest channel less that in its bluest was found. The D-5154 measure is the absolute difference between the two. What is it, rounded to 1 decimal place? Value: 11.8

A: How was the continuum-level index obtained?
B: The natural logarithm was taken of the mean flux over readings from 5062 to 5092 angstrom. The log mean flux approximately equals 2.60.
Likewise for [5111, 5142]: 2.59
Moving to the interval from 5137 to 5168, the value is 2.53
